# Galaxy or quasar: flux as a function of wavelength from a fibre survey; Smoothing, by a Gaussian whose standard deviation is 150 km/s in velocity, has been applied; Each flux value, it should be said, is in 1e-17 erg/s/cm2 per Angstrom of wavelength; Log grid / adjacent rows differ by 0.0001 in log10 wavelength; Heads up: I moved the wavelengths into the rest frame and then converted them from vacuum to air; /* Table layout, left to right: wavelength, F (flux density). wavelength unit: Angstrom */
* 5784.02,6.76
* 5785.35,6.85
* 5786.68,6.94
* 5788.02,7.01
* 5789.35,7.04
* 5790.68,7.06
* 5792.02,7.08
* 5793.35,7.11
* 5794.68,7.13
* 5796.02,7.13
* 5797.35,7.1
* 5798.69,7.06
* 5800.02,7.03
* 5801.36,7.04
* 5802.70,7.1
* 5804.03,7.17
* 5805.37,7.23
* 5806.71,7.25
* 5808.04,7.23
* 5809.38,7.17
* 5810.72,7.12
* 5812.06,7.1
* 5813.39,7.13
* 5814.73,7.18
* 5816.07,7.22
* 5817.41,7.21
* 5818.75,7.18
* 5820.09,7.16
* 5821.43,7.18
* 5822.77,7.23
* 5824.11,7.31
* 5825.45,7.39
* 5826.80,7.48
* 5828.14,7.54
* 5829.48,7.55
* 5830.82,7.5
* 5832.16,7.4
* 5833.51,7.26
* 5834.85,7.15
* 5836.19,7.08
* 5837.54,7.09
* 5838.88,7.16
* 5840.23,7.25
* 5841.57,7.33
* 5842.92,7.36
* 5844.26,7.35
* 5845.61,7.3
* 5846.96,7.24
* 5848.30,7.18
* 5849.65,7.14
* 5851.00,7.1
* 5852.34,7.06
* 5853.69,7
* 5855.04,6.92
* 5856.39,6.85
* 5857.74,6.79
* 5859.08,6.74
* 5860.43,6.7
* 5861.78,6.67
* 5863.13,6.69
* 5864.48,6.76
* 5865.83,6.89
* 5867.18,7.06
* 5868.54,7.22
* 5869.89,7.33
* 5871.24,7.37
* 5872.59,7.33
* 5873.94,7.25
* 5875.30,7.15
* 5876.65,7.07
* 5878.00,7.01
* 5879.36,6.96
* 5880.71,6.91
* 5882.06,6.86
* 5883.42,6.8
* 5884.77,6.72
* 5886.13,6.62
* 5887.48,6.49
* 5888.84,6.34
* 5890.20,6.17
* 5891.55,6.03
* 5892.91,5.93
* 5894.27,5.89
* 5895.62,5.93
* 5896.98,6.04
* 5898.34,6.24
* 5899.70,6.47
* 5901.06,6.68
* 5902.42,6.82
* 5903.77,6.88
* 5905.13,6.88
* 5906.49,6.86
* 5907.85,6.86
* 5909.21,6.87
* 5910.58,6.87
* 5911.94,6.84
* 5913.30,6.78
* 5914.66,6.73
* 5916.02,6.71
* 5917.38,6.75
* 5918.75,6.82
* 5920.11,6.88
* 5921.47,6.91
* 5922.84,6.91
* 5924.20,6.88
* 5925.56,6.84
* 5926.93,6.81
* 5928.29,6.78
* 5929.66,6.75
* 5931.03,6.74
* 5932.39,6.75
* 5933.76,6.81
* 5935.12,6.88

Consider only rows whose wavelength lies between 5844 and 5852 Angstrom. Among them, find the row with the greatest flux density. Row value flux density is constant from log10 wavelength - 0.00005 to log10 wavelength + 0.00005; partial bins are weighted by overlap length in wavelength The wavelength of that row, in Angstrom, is 5844.26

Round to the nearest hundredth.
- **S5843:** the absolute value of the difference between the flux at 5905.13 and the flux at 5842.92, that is 0.48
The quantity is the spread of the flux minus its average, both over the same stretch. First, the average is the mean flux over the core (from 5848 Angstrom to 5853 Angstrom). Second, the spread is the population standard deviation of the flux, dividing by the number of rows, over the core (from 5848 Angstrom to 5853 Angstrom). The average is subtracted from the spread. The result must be -7.1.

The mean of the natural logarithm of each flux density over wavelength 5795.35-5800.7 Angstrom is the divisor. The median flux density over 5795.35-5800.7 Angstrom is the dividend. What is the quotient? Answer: 3.62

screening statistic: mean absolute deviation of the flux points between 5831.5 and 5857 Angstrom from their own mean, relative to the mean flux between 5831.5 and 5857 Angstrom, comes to 0.017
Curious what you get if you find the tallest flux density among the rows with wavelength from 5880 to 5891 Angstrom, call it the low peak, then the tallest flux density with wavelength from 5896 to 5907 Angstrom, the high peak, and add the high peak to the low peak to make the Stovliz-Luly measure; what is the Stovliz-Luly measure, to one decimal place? 13.8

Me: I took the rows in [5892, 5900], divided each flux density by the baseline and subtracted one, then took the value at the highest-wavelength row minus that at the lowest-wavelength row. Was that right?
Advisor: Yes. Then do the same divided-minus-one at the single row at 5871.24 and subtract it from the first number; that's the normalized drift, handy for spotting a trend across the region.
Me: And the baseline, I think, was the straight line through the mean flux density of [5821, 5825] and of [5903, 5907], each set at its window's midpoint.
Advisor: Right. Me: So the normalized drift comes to 0.03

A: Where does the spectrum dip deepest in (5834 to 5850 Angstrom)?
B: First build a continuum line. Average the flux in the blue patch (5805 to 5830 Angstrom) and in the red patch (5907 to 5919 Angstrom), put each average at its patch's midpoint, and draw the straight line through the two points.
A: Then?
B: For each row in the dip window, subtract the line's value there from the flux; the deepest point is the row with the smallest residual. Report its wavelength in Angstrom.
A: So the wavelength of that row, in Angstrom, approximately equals 5836.19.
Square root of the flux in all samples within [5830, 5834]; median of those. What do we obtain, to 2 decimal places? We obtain 2.72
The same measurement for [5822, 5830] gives 2.73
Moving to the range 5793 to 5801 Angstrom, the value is 2.67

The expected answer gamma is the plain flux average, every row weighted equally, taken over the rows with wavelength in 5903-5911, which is 6.87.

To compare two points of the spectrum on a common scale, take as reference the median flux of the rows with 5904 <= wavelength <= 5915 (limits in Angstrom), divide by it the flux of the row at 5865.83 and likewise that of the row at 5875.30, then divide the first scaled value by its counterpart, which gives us 0.964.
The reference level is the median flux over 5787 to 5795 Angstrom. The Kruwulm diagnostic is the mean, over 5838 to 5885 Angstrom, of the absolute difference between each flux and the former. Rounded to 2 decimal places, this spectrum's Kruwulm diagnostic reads 0.19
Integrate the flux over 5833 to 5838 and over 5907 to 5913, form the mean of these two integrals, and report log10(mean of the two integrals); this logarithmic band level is 1.58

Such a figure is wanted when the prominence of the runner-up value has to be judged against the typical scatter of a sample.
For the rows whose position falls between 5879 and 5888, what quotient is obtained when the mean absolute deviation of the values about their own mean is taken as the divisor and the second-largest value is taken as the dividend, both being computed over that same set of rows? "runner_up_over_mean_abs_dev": 52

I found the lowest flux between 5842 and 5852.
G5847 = 7.1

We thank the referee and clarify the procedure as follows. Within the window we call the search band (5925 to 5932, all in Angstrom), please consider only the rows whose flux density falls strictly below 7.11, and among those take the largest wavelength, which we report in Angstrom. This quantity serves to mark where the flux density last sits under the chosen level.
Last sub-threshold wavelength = 5931.03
